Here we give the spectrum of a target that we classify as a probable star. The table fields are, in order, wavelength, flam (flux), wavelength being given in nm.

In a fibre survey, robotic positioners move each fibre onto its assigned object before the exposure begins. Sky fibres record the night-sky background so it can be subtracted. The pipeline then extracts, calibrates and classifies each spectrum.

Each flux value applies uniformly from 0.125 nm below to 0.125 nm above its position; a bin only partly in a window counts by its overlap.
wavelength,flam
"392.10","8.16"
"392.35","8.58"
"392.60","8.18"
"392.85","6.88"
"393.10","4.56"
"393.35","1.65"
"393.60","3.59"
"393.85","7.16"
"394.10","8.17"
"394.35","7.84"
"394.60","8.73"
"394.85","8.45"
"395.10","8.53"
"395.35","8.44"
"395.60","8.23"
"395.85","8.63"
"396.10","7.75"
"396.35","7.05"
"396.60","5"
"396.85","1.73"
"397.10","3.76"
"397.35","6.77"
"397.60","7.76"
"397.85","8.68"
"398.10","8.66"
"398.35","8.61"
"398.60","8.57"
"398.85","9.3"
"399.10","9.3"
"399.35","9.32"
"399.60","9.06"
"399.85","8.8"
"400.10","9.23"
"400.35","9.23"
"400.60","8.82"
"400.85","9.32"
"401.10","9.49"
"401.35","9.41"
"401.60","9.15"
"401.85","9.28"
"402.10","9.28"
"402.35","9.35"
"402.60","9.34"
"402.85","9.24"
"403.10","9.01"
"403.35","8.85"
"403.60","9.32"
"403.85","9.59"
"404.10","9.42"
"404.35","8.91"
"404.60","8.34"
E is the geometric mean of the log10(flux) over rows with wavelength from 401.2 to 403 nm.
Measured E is 0.968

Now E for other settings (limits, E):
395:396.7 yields 0.874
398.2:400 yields 0.954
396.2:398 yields 0.663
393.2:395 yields 0.689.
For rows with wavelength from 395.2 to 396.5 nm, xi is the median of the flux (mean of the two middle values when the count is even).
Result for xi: 8.23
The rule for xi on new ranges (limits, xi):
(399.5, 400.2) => 9.06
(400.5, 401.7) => 9.32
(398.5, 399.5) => 9.30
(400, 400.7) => 9.23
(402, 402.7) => 9.34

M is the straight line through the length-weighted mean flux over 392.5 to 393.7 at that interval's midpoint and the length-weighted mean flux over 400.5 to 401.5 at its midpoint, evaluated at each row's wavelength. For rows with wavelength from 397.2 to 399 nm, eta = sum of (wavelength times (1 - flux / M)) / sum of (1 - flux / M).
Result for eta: 398.38 nm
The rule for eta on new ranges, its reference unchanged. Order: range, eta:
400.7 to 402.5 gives 402.17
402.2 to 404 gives 403.20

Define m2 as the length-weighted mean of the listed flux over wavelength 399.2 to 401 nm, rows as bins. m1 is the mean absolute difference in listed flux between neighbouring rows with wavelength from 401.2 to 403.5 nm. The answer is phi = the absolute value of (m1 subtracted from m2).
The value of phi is 9.00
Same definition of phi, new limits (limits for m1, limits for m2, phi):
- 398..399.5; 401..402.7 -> 9.16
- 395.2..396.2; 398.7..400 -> 8.65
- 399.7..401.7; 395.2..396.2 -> 8.02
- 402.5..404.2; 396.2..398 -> 5.65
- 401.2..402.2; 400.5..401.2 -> 9.08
